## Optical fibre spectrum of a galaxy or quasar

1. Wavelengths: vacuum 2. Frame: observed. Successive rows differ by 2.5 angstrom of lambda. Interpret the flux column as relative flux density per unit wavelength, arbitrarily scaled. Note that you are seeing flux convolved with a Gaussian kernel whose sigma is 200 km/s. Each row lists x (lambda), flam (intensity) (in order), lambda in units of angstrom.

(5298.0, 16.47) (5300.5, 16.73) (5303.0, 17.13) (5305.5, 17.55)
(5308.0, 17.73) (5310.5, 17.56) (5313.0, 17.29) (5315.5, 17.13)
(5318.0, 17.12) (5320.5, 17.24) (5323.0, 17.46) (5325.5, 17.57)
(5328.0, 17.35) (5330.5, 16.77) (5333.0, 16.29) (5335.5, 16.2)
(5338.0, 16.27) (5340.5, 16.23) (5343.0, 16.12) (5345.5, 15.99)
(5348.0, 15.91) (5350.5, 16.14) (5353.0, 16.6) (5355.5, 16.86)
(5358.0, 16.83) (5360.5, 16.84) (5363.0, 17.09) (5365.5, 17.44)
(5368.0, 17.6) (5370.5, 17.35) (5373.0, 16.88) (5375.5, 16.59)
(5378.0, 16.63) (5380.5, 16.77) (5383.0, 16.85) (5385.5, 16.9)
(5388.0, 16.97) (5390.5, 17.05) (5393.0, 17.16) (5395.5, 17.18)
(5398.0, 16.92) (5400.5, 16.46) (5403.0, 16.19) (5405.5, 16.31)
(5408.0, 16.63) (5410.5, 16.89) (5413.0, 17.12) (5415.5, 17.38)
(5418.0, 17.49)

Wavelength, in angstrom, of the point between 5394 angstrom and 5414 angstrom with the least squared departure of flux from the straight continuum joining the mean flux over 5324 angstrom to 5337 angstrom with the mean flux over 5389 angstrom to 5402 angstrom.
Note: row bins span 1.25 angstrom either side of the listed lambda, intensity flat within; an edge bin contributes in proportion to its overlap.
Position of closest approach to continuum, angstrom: 5398.0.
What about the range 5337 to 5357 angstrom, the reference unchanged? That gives 5355.5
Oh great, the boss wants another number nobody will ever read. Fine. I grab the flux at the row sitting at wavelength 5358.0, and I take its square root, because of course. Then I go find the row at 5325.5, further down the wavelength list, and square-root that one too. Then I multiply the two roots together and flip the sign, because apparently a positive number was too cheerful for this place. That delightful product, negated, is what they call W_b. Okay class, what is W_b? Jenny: -17.2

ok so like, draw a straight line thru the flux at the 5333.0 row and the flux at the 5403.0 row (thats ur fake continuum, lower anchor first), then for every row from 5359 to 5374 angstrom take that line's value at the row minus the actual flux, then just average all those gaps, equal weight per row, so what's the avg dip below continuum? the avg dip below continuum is -1.0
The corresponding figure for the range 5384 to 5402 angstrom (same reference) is -0.7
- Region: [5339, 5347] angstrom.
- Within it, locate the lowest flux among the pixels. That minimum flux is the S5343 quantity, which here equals 15.99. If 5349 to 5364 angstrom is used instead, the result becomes 16.14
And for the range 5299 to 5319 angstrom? 16.73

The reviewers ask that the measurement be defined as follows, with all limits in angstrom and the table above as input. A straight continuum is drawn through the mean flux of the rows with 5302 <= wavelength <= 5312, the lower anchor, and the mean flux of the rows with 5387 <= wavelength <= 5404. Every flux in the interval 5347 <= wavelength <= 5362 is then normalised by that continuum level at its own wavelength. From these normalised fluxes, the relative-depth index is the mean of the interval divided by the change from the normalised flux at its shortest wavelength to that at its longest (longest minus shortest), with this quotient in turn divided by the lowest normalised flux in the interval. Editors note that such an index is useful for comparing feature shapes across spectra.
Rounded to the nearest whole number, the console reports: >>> 18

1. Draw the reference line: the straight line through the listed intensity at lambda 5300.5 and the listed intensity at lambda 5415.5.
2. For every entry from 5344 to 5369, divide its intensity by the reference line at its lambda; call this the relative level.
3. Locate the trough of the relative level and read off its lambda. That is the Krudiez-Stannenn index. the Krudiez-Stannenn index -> 5348.0 angstrom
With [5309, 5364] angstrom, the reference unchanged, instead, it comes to 5348.0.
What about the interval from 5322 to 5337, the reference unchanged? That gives 5335.5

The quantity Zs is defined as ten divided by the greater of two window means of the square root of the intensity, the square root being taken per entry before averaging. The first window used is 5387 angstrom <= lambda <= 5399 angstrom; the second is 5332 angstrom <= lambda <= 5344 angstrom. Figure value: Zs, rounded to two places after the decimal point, 2.42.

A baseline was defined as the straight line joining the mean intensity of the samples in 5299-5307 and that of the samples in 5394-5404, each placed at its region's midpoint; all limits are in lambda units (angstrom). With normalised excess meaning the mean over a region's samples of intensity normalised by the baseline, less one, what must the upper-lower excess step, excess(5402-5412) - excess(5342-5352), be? 0.044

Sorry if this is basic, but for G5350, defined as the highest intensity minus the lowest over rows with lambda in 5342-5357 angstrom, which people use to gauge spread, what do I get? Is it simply 0.95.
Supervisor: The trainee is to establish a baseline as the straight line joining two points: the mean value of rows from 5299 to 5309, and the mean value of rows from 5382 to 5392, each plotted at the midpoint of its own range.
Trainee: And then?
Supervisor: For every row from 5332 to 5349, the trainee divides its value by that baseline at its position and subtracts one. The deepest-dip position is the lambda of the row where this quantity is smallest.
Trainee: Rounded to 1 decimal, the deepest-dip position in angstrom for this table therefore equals 5348.0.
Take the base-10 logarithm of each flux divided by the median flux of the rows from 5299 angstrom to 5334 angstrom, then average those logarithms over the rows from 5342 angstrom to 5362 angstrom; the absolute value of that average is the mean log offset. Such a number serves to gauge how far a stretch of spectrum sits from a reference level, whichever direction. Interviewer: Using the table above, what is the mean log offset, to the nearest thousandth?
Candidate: 0.022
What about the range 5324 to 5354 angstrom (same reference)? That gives 0.021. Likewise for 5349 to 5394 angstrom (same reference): 0.009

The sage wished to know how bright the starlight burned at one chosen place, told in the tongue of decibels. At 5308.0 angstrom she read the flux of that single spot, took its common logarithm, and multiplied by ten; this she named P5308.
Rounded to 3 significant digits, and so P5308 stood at 12.5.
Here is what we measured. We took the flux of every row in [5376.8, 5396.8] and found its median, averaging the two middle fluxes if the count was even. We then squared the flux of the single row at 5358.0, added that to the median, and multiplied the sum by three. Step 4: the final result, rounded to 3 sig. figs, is 901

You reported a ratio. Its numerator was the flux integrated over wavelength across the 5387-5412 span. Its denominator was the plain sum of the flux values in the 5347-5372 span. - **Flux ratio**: 2.49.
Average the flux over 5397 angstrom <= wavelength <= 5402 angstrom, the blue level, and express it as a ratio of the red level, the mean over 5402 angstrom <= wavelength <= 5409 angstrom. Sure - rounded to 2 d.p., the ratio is 1.02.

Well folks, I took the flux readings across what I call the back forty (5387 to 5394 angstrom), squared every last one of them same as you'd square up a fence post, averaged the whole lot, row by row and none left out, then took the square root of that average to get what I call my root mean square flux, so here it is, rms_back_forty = 17.1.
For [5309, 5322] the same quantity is 17.3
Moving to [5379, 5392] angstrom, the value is 16.9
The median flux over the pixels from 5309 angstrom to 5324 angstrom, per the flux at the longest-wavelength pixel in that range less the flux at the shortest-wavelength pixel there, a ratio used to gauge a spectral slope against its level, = -173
